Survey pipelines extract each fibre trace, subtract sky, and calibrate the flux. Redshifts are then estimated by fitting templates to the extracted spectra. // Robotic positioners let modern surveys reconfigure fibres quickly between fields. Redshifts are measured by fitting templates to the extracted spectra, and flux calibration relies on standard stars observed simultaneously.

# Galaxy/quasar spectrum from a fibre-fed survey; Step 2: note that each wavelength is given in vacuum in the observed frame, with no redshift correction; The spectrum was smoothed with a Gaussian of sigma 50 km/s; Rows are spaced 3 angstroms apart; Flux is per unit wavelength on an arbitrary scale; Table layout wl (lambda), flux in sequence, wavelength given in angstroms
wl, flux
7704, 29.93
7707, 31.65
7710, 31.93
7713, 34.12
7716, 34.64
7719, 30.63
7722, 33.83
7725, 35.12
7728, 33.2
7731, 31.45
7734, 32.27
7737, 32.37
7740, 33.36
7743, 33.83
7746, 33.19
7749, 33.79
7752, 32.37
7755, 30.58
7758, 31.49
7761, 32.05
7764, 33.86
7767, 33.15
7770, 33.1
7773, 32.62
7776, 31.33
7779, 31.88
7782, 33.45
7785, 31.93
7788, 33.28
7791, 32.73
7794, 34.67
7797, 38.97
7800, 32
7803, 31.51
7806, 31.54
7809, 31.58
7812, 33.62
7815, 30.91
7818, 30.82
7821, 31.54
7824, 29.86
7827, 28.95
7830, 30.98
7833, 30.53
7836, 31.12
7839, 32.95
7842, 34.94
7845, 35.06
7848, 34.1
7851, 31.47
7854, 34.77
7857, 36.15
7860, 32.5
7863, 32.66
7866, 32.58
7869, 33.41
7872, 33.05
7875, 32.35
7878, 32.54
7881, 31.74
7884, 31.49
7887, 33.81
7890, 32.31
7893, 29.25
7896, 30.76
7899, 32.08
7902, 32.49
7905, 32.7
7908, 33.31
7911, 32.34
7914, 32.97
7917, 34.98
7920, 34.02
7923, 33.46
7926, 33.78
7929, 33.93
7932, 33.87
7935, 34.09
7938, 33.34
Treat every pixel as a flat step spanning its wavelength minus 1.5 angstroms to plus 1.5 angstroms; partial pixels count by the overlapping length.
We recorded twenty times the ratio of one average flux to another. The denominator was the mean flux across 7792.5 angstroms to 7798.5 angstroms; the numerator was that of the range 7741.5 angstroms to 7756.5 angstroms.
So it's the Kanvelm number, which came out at 17.8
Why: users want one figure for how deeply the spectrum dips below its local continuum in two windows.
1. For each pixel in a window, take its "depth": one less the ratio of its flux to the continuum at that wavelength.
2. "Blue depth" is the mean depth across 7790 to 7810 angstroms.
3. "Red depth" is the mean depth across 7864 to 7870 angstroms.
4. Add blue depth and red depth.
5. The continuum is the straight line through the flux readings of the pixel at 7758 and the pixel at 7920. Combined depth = -0.03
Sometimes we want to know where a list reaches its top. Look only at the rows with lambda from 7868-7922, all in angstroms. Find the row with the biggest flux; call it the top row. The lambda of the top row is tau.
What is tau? 7917 angstroms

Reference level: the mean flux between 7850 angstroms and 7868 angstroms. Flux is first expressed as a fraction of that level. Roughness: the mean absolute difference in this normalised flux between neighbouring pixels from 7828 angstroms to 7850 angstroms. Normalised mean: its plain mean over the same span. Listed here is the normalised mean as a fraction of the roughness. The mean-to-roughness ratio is 33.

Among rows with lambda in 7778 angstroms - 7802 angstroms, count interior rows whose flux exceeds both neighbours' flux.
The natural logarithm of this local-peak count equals 1.10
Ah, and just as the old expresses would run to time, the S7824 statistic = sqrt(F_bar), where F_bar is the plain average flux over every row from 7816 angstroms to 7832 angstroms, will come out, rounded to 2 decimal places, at 5.52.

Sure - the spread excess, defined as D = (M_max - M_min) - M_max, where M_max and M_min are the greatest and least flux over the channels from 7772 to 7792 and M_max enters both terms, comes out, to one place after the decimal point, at -31.3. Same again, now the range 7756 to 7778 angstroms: -31.3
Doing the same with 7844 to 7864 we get -31.5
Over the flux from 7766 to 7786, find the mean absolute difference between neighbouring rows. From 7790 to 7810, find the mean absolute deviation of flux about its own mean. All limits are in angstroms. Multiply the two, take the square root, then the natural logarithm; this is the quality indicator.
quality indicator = 0.3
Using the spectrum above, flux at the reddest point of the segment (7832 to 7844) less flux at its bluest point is 4.4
